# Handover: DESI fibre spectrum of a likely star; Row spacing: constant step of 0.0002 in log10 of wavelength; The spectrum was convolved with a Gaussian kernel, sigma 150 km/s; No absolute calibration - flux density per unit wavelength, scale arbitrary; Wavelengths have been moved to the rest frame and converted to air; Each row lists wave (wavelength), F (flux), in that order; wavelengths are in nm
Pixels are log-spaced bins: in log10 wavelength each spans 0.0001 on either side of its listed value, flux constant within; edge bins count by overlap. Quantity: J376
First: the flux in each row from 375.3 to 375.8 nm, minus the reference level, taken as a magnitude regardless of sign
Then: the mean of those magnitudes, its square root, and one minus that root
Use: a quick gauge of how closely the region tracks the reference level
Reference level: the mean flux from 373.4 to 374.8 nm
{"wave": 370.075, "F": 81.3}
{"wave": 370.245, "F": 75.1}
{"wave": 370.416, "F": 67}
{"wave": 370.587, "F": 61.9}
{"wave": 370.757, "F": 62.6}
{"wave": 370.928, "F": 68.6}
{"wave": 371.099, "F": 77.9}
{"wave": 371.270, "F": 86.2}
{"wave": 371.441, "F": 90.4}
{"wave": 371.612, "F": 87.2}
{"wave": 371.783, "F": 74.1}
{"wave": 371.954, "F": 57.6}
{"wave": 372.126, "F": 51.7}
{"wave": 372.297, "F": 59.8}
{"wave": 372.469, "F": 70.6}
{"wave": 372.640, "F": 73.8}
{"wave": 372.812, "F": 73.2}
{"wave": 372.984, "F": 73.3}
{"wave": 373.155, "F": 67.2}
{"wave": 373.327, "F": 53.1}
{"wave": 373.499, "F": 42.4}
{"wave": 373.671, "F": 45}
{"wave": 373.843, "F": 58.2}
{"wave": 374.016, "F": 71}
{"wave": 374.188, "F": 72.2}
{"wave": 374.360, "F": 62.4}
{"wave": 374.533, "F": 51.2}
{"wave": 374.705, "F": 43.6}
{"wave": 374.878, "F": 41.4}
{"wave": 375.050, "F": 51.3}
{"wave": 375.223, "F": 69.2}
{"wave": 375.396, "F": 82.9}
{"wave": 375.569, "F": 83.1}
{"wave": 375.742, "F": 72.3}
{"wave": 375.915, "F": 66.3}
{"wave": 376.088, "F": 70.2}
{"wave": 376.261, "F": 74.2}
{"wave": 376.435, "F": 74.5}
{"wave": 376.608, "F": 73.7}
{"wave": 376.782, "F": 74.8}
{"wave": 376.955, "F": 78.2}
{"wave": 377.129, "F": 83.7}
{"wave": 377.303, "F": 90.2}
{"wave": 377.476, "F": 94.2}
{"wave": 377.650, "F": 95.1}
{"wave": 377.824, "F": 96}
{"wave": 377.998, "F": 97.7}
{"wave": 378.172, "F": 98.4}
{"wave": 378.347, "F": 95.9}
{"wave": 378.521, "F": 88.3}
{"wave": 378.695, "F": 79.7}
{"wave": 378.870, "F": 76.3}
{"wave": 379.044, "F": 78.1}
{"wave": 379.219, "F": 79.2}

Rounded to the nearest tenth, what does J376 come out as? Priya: -3.9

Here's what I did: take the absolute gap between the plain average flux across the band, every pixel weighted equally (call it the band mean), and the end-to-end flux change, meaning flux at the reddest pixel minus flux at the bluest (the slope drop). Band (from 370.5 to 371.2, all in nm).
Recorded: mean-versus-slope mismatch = 52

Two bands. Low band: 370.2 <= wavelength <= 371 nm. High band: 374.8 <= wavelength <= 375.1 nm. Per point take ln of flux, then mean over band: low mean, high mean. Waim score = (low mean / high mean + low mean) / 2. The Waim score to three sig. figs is 2.65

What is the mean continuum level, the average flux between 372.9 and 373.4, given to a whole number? 65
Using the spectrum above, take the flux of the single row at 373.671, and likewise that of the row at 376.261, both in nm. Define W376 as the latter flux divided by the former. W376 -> 1.65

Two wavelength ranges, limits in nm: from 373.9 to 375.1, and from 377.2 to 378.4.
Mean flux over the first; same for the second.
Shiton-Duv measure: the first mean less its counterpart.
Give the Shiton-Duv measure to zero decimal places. -39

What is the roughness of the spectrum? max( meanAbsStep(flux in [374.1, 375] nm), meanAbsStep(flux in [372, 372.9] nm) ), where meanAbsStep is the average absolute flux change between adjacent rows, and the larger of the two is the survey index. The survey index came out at 7.7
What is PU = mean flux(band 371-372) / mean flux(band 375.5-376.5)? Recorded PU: 1.1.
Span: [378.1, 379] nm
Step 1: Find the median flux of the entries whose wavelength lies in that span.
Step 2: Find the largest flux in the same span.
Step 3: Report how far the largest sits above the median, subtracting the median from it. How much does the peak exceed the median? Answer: 10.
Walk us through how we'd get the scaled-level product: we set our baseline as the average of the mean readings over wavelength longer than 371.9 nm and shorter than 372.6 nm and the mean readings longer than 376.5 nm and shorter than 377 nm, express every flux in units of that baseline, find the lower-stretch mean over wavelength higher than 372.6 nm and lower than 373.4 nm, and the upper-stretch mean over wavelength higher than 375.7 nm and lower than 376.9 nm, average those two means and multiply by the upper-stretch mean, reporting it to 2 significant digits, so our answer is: 1.1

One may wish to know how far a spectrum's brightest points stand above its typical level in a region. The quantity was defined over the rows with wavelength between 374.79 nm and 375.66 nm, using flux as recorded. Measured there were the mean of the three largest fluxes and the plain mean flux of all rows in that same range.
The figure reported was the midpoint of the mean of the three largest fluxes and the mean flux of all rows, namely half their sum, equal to 72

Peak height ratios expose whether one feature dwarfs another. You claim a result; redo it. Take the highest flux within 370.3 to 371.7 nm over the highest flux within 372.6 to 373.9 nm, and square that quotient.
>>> 1.5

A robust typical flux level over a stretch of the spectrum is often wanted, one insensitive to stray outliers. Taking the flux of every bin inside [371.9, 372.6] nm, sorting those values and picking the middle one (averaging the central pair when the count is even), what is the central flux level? 59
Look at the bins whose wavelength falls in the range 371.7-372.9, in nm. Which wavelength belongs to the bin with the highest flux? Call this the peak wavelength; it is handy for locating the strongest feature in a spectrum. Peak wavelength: 371.783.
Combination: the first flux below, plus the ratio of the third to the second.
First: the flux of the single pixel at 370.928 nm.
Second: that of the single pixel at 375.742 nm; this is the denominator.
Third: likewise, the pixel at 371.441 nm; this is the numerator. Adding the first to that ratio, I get 70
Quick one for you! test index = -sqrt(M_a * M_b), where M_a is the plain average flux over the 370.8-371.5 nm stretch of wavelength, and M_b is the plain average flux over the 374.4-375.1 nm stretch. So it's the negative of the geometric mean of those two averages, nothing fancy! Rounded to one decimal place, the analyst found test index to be -61.5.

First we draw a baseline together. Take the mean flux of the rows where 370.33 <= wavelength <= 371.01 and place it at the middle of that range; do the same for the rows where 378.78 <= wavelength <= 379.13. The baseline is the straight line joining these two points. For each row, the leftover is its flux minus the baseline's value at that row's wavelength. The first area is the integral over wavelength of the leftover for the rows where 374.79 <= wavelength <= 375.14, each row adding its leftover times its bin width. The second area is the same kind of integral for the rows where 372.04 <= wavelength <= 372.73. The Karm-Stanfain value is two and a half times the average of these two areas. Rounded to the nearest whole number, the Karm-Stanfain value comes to -14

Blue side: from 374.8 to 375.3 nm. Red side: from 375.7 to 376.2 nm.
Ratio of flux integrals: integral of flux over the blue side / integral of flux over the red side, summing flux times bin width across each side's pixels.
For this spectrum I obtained 0.77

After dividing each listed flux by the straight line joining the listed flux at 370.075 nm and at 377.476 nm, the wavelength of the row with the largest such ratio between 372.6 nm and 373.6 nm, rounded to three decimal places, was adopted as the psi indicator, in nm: 372.640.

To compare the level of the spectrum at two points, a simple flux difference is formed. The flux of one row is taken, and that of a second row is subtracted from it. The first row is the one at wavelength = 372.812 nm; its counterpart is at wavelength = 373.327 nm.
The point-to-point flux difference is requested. 20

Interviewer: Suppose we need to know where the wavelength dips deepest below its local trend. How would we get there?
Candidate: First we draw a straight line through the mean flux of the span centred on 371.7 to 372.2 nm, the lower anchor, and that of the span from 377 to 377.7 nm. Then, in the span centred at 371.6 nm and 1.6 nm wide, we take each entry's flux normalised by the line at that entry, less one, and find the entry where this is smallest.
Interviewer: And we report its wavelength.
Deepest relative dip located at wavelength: 372.126 nm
